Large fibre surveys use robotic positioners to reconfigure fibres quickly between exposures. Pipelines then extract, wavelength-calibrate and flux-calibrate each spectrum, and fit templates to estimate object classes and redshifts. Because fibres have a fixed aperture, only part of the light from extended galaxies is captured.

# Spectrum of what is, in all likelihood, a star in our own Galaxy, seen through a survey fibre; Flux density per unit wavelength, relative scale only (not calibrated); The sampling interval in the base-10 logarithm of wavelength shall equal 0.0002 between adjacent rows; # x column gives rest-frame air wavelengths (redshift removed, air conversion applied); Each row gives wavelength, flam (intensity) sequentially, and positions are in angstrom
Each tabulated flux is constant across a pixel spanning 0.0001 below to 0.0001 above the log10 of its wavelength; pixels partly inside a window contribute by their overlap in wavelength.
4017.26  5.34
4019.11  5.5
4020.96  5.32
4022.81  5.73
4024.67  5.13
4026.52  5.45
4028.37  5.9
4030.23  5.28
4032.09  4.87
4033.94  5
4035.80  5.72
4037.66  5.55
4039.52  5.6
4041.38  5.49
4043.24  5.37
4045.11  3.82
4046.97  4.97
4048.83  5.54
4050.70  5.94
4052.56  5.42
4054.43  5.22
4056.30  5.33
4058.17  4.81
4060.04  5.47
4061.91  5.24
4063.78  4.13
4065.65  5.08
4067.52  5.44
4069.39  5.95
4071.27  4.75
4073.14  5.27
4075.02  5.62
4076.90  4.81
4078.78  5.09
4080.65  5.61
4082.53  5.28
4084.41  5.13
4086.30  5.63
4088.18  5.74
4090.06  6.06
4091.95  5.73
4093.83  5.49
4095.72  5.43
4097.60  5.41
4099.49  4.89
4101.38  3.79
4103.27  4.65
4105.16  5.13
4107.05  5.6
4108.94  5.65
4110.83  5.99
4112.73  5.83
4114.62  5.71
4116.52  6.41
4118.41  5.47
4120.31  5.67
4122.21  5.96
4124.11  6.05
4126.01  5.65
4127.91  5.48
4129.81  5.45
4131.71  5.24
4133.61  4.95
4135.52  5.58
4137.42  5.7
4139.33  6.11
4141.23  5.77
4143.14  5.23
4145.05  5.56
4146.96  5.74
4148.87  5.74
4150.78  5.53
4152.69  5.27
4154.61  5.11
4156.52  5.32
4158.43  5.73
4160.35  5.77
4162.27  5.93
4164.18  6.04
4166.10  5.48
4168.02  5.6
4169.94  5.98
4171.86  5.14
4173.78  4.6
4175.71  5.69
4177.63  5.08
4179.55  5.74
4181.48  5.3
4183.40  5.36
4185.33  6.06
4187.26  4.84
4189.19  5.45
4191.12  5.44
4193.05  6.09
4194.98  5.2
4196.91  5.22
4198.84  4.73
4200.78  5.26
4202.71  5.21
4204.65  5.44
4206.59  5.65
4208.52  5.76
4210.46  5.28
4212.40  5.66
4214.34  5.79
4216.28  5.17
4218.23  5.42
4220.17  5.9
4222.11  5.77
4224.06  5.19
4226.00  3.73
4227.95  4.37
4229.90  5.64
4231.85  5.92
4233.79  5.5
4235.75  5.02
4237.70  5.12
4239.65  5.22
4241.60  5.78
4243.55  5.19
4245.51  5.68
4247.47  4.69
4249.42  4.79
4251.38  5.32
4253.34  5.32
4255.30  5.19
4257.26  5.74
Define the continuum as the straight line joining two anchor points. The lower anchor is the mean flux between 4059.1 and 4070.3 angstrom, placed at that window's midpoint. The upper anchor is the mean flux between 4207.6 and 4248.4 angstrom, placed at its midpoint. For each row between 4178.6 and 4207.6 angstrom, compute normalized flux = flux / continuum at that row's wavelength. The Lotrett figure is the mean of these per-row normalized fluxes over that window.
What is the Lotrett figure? 1.019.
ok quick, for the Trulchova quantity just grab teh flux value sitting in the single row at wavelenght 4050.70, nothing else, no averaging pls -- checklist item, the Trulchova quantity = 5.94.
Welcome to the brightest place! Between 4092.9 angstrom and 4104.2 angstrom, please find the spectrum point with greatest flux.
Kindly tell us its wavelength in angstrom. 4093.83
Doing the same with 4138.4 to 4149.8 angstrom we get 4139.33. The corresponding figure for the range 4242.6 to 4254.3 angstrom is 4245.51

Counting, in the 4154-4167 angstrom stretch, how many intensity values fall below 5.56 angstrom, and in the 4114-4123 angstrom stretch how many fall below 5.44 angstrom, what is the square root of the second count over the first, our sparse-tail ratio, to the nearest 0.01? 0.00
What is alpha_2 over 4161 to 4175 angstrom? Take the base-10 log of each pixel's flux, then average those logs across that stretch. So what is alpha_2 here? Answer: 0.742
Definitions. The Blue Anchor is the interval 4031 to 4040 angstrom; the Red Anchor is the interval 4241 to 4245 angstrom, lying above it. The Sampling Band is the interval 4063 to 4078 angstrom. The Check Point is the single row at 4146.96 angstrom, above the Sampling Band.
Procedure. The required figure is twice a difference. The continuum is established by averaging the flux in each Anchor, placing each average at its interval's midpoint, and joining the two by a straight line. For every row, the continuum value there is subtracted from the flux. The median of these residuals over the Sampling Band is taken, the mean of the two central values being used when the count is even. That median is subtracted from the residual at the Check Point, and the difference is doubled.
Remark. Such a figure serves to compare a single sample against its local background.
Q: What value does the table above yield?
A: 1.0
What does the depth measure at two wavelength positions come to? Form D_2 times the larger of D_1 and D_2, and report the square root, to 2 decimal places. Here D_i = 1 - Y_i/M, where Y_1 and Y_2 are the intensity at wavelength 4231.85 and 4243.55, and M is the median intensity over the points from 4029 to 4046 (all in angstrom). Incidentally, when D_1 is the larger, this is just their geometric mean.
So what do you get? 0.03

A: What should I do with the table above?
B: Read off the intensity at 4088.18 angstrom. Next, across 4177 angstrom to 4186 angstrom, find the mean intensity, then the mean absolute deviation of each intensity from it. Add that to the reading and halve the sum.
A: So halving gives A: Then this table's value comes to 3.03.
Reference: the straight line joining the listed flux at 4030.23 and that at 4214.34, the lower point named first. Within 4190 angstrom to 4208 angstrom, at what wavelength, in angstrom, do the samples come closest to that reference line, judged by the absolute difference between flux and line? 4206.59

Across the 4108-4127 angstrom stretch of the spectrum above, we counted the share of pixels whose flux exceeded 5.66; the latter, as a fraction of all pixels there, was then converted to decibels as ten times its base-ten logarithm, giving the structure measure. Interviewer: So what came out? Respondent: -2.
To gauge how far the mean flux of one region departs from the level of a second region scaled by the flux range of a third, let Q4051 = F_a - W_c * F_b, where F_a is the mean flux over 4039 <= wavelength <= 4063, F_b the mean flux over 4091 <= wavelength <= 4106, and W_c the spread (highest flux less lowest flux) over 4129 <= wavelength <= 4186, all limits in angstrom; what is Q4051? -2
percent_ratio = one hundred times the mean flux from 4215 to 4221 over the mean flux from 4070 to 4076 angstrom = 105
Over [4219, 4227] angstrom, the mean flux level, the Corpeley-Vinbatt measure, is 5.15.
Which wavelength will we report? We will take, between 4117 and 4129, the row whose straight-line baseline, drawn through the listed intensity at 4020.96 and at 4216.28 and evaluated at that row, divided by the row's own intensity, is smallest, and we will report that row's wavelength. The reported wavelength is 4124.11 angstrom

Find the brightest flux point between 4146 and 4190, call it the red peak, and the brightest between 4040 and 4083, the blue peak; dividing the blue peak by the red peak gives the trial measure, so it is 0.98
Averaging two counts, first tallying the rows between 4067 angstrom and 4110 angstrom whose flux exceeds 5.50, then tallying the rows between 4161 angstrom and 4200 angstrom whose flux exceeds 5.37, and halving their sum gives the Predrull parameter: 10.0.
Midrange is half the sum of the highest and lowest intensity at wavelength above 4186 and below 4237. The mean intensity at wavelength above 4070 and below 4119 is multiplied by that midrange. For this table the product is 26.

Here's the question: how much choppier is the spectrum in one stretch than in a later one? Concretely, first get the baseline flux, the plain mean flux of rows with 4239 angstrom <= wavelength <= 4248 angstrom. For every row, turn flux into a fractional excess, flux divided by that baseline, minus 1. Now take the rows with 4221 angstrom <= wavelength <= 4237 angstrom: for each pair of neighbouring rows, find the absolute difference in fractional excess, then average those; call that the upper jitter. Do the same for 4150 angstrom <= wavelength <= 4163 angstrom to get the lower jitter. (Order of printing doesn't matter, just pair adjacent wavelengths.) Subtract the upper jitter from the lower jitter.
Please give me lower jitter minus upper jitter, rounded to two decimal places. -0.10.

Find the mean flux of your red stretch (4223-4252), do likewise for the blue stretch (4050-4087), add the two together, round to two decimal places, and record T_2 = 10.40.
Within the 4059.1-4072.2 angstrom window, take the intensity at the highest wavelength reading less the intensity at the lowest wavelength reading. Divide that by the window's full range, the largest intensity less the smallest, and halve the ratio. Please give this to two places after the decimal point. -0.20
